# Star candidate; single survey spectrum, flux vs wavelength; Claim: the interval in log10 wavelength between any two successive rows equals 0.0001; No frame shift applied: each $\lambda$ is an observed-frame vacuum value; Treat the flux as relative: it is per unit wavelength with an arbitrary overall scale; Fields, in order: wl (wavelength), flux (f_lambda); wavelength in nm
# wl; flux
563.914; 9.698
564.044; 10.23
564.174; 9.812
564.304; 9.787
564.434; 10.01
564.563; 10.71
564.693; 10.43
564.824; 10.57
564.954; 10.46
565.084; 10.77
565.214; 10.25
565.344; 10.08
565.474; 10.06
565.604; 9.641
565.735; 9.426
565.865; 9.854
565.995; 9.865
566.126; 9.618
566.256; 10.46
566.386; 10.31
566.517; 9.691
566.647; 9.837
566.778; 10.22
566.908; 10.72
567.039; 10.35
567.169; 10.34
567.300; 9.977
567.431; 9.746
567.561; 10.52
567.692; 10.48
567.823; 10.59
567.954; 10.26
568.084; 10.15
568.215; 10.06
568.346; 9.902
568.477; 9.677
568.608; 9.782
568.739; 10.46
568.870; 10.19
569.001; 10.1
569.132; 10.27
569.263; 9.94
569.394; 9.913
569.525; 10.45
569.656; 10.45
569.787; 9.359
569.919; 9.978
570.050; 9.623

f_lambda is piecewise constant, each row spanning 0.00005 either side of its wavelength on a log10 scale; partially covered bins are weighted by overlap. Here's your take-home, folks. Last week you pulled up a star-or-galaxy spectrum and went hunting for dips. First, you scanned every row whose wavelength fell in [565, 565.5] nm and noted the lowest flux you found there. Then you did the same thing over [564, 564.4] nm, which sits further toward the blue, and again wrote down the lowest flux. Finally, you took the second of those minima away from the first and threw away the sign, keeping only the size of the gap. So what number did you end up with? 0.27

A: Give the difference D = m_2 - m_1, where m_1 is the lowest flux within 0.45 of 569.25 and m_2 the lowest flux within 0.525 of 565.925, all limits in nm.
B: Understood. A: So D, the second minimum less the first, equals -0.487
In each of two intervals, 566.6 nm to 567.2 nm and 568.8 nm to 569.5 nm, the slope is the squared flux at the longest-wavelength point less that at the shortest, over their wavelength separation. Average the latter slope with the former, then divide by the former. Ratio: 0.2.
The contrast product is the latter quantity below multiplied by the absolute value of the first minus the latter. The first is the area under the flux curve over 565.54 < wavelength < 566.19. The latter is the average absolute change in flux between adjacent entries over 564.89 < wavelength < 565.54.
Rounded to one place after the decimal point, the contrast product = 1.5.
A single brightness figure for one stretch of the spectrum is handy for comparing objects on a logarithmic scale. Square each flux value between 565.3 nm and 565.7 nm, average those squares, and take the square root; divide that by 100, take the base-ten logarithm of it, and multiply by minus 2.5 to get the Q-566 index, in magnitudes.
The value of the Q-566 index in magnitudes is 2.51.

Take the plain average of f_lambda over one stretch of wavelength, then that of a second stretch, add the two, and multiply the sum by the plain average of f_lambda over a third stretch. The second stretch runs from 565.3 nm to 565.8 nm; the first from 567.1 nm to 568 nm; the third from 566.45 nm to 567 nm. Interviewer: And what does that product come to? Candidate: 203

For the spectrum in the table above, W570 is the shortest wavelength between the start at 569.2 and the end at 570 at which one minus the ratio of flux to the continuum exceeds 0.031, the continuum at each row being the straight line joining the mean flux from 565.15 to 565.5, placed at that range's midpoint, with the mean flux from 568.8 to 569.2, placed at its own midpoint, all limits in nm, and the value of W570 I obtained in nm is 569.787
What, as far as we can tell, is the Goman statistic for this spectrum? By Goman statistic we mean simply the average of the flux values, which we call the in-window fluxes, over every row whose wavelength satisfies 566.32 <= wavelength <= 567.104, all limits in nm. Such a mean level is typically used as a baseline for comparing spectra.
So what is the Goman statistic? 10.19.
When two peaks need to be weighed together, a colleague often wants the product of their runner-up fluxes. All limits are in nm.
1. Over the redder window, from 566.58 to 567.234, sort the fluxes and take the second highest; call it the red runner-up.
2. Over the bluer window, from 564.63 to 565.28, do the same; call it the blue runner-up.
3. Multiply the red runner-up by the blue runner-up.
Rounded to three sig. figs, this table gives 109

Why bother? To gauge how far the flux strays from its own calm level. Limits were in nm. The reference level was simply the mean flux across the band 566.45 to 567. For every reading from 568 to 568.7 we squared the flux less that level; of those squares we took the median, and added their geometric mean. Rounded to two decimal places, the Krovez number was 0.07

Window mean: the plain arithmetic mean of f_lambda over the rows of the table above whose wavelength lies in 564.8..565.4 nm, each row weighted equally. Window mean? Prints 10.4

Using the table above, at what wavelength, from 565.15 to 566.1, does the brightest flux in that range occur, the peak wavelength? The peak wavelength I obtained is 565.214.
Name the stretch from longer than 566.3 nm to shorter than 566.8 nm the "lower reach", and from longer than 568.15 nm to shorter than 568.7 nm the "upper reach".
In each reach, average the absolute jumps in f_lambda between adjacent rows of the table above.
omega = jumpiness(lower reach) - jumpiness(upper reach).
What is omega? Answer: 0.22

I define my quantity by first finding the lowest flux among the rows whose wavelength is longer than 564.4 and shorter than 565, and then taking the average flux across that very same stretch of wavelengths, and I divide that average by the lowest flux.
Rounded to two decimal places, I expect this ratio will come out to 1.04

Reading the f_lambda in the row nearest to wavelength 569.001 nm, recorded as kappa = 10.1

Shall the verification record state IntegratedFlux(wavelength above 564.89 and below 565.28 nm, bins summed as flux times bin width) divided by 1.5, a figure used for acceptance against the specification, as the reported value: 2.73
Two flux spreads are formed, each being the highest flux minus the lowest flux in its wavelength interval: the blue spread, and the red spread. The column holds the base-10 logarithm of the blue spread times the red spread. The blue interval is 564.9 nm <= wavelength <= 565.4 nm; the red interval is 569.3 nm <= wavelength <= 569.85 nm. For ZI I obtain -0.1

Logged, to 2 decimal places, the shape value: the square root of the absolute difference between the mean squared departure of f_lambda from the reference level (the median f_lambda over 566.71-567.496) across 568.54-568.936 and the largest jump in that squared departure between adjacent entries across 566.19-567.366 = 0.50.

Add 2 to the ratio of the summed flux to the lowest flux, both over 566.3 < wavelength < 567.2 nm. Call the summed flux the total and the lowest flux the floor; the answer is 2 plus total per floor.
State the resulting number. 9.4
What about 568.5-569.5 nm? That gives 9.2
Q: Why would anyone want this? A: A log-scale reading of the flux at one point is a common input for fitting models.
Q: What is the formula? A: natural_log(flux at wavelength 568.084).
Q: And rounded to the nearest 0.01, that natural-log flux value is 2.32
